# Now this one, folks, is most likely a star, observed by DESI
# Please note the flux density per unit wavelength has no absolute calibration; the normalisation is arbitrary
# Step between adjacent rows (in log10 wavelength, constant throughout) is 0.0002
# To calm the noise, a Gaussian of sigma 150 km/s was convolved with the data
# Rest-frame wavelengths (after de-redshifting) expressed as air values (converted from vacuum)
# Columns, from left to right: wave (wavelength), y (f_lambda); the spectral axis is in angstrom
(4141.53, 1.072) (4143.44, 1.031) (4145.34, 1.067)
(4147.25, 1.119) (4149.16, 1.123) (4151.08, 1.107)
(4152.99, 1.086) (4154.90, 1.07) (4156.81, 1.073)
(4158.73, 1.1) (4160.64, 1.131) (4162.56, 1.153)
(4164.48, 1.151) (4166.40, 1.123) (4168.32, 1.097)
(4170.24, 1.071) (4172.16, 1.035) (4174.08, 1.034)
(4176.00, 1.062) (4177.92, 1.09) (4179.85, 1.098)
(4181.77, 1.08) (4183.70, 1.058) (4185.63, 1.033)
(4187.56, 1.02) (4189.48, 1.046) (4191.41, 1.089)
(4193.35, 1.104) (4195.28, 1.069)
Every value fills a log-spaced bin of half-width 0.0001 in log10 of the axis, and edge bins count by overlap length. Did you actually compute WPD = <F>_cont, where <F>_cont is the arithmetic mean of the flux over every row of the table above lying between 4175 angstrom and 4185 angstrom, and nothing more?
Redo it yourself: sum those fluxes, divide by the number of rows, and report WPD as 1.08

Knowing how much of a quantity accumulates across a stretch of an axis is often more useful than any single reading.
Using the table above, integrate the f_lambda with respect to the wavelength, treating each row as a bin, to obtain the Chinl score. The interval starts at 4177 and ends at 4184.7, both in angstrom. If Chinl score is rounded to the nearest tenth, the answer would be 8.3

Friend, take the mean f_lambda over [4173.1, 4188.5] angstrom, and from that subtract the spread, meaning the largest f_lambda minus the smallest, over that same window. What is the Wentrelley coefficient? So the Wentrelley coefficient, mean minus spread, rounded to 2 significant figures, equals 0.98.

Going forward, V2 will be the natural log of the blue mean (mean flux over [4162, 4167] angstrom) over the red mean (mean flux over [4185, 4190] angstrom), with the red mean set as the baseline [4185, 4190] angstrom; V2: 0.10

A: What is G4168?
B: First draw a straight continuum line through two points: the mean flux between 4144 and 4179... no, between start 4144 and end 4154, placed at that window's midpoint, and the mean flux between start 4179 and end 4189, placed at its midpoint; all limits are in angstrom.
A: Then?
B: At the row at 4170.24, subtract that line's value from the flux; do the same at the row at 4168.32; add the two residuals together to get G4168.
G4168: 0.02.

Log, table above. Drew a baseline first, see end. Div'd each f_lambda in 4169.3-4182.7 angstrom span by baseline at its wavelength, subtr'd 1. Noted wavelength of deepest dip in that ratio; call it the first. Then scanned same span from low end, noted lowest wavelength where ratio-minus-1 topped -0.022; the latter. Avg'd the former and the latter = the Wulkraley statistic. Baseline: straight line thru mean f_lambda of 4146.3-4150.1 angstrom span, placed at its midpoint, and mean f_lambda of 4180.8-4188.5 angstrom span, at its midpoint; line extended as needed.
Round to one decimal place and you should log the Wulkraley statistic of 4171.2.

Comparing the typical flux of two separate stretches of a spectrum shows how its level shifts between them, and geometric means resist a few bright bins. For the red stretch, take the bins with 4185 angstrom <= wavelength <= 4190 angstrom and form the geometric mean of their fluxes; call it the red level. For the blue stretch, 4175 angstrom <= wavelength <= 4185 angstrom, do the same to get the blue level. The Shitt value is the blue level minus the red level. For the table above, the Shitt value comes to 0.045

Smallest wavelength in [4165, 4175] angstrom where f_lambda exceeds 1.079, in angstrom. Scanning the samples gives 4166.40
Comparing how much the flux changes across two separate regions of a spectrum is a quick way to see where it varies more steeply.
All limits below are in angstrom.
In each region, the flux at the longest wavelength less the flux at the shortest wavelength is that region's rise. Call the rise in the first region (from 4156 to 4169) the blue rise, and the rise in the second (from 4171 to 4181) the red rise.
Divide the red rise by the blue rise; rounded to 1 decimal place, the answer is 2.6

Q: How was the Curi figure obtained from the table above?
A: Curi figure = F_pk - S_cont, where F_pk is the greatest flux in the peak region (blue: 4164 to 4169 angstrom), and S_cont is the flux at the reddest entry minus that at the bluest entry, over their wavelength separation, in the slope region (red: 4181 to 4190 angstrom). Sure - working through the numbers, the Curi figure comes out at 1.16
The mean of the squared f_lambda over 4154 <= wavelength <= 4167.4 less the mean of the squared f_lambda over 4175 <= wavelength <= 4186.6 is 0.10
